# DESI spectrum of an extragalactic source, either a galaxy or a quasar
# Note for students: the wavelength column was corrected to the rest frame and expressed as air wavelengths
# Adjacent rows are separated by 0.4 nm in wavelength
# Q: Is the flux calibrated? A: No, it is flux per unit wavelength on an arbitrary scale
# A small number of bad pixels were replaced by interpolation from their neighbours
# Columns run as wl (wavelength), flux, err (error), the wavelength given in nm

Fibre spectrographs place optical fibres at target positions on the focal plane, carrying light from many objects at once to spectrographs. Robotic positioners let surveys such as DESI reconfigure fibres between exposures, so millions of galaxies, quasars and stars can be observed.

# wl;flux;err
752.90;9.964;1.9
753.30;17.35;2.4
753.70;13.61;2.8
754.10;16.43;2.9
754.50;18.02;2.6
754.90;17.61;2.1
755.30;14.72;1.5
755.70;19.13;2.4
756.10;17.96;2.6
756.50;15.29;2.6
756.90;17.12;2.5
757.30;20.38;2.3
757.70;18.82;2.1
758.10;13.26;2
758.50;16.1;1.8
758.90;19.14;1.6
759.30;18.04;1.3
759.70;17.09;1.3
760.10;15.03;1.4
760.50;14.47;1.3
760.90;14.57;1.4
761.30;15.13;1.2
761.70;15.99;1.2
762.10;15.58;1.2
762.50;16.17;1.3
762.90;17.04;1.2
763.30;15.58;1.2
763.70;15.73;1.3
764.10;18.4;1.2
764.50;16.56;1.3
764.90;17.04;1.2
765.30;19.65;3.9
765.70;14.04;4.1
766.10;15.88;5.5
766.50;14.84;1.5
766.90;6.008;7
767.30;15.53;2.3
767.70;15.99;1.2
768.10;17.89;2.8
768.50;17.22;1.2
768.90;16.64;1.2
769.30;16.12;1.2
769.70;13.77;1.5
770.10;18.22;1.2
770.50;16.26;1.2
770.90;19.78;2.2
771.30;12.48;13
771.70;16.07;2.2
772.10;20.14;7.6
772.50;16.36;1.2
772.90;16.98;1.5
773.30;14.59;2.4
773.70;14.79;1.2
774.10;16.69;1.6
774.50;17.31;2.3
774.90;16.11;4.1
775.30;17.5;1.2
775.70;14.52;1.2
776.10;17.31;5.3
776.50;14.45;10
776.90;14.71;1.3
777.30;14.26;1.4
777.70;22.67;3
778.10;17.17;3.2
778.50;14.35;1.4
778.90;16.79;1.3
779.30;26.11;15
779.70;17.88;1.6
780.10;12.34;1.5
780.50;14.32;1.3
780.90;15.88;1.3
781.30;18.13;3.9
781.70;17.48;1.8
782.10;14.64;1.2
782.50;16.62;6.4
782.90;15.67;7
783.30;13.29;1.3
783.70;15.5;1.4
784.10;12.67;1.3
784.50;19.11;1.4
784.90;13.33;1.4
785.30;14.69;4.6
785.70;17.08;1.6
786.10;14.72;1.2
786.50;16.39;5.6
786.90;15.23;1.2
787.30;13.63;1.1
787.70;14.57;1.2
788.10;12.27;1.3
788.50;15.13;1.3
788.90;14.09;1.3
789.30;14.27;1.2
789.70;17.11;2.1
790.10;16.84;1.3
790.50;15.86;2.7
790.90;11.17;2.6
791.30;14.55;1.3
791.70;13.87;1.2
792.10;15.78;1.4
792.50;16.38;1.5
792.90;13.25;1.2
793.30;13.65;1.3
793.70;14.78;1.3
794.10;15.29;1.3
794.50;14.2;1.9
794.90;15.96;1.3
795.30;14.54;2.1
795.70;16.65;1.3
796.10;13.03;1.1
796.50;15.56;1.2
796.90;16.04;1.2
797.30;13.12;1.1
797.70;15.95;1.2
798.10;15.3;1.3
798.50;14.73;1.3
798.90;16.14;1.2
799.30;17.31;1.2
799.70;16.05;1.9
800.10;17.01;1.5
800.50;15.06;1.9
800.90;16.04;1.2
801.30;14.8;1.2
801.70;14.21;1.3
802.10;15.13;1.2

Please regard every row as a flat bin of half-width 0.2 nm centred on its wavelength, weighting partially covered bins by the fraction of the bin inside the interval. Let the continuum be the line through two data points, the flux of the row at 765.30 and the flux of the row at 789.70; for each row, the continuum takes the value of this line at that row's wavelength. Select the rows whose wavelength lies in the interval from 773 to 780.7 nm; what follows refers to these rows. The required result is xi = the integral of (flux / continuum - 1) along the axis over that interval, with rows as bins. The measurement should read -0.8 nm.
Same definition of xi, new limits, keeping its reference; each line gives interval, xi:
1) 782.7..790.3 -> -1.0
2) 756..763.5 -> -1.4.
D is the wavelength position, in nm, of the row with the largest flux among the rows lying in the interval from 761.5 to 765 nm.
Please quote 764.10 nm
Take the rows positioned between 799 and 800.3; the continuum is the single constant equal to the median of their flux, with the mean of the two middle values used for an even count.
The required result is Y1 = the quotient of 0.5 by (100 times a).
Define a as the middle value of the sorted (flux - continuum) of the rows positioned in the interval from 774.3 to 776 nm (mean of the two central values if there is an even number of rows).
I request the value -0.0167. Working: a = -0.3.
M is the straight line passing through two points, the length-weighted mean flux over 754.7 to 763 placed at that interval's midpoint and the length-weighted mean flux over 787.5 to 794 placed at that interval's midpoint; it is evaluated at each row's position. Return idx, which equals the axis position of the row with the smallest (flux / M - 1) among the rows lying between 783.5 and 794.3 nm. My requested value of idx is 790.90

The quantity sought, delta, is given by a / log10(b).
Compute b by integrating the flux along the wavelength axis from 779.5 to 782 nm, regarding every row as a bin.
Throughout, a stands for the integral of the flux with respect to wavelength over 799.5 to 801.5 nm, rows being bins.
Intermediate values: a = 32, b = 40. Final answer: 20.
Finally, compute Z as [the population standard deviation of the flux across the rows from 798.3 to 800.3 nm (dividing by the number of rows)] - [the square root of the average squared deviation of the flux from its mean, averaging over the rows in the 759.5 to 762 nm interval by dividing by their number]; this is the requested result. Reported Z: 0.0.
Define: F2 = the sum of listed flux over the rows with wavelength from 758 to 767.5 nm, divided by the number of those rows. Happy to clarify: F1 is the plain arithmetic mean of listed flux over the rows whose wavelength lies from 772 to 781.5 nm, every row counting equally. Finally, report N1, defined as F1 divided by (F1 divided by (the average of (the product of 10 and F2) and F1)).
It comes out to 86.9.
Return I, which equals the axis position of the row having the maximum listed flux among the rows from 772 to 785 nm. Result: 779.30 nm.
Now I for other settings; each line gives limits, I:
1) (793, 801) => 799.30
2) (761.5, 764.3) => 764.10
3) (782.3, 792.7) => 784.50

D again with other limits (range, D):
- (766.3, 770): 768.10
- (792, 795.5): 792.50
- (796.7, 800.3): 799.30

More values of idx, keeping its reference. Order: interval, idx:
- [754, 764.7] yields 758.10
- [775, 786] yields 780.10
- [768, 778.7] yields 771.30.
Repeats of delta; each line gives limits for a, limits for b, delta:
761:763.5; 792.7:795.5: 25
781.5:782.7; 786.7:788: 15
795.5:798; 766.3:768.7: 24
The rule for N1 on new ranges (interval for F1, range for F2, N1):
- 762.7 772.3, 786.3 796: 82.1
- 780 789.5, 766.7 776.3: 87.6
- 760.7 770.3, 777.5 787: 89.6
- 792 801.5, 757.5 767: 86.8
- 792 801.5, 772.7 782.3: 90.3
